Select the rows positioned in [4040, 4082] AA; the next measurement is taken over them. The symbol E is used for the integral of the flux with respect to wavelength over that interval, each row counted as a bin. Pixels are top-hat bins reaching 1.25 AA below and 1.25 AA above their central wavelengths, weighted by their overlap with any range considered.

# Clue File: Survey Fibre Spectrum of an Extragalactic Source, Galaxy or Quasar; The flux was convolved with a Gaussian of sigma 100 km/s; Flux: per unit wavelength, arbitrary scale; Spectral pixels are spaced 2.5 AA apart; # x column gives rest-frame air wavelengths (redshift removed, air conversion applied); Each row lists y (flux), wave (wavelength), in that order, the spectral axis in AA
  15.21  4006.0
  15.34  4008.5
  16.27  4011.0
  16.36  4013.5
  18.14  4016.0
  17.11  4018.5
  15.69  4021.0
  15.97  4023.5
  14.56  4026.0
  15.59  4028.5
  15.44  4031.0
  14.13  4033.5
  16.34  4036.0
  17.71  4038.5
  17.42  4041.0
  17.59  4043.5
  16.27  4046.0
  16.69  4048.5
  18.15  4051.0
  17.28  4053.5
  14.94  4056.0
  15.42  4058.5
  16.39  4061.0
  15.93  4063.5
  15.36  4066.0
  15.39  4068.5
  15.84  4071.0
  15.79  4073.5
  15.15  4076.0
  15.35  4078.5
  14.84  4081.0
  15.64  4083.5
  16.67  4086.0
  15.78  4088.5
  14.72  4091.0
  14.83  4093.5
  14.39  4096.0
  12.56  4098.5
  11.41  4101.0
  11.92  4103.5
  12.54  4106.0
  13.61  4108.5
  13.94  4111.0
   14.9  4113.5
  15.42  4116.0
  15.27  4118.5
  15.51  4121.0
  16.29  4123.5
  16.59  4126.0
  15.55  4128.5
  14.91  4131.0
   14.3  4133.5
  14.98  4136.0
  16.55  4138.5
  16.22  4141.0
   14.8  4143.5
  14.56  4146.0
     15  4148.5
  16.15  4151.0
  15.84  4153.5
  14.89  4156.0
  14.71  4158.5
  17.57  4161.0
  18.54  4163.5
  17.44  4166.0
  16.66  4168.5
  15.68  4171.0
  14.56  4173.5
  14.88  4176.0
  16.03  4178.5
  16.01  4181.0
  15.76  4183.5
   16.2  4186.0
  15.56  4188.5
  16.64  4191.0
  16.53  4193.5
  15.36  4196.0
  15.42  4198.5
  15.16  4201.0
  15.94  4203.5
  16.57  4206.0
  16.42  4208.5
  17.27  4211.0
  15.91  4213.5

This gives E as 676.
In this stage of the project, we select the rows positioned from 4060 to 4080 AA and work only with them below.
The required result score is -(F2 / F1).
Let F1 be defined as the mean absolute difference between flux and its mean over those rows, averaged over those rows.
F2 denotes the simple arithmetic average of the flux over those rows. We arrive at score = -46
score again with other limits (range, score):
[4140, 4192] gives -20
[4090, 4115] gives -12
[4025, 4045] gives -14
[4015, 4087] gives -19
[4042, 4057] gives -20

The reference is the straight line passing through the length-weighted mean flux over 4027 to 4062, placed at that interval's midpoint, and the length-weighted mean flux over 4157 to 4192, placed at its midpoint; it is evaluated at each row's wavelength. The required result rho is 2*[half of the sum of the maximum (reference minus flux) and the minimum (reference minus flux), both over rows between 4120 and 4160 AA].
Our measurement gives 1.6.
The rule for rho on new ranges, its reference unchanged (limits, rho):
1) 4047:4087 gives -0.3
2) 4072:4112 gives 4.5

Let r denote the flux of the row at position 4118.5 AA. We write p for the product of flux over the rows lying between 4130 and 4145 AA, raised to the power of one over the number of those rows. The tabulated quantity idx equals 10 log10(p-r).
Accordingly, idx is -26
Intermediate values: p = 15.3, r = 15.27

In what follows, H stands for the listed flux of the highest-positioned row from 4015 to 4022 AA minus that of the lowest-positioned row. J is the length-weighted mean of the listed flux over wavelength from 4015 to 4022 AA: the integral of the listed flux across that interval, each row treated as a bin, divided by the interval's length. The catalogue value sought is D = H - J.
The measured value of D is -19.4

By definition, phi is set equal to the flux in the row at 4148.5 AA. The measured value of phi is 15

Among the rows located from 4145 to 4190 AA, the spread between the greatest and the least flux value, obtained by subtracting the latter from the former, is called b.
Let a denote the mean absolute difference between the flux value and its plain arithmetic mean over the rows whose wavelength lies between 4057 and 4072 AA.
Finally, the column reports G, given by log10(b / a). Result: 1.08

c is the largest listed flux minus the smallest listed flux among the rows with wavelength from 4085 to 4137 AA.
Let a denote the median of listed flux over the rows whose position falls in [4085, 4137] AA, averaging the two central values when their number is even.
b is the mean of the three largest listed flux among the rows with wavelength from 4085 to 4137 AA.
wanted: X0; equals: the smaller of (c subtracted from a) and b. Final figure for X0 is 9.6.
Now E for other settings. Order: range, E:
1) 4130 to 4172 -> 664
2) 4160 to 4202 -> 677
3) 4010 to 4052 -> 690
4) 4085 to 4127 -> 608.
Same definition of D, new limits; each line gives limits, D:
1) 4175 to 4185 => -14.8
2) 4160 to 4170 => -18.4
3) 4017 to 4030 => -17.3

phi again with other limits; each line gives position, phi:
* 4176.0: 14.88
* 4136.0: 14.98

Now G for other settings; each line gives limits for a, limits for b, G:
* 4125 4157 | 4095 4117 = 0.77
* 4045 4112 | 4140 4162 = 0.40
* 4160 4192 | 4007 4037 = 0.68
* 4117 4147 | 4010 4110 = 1.01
